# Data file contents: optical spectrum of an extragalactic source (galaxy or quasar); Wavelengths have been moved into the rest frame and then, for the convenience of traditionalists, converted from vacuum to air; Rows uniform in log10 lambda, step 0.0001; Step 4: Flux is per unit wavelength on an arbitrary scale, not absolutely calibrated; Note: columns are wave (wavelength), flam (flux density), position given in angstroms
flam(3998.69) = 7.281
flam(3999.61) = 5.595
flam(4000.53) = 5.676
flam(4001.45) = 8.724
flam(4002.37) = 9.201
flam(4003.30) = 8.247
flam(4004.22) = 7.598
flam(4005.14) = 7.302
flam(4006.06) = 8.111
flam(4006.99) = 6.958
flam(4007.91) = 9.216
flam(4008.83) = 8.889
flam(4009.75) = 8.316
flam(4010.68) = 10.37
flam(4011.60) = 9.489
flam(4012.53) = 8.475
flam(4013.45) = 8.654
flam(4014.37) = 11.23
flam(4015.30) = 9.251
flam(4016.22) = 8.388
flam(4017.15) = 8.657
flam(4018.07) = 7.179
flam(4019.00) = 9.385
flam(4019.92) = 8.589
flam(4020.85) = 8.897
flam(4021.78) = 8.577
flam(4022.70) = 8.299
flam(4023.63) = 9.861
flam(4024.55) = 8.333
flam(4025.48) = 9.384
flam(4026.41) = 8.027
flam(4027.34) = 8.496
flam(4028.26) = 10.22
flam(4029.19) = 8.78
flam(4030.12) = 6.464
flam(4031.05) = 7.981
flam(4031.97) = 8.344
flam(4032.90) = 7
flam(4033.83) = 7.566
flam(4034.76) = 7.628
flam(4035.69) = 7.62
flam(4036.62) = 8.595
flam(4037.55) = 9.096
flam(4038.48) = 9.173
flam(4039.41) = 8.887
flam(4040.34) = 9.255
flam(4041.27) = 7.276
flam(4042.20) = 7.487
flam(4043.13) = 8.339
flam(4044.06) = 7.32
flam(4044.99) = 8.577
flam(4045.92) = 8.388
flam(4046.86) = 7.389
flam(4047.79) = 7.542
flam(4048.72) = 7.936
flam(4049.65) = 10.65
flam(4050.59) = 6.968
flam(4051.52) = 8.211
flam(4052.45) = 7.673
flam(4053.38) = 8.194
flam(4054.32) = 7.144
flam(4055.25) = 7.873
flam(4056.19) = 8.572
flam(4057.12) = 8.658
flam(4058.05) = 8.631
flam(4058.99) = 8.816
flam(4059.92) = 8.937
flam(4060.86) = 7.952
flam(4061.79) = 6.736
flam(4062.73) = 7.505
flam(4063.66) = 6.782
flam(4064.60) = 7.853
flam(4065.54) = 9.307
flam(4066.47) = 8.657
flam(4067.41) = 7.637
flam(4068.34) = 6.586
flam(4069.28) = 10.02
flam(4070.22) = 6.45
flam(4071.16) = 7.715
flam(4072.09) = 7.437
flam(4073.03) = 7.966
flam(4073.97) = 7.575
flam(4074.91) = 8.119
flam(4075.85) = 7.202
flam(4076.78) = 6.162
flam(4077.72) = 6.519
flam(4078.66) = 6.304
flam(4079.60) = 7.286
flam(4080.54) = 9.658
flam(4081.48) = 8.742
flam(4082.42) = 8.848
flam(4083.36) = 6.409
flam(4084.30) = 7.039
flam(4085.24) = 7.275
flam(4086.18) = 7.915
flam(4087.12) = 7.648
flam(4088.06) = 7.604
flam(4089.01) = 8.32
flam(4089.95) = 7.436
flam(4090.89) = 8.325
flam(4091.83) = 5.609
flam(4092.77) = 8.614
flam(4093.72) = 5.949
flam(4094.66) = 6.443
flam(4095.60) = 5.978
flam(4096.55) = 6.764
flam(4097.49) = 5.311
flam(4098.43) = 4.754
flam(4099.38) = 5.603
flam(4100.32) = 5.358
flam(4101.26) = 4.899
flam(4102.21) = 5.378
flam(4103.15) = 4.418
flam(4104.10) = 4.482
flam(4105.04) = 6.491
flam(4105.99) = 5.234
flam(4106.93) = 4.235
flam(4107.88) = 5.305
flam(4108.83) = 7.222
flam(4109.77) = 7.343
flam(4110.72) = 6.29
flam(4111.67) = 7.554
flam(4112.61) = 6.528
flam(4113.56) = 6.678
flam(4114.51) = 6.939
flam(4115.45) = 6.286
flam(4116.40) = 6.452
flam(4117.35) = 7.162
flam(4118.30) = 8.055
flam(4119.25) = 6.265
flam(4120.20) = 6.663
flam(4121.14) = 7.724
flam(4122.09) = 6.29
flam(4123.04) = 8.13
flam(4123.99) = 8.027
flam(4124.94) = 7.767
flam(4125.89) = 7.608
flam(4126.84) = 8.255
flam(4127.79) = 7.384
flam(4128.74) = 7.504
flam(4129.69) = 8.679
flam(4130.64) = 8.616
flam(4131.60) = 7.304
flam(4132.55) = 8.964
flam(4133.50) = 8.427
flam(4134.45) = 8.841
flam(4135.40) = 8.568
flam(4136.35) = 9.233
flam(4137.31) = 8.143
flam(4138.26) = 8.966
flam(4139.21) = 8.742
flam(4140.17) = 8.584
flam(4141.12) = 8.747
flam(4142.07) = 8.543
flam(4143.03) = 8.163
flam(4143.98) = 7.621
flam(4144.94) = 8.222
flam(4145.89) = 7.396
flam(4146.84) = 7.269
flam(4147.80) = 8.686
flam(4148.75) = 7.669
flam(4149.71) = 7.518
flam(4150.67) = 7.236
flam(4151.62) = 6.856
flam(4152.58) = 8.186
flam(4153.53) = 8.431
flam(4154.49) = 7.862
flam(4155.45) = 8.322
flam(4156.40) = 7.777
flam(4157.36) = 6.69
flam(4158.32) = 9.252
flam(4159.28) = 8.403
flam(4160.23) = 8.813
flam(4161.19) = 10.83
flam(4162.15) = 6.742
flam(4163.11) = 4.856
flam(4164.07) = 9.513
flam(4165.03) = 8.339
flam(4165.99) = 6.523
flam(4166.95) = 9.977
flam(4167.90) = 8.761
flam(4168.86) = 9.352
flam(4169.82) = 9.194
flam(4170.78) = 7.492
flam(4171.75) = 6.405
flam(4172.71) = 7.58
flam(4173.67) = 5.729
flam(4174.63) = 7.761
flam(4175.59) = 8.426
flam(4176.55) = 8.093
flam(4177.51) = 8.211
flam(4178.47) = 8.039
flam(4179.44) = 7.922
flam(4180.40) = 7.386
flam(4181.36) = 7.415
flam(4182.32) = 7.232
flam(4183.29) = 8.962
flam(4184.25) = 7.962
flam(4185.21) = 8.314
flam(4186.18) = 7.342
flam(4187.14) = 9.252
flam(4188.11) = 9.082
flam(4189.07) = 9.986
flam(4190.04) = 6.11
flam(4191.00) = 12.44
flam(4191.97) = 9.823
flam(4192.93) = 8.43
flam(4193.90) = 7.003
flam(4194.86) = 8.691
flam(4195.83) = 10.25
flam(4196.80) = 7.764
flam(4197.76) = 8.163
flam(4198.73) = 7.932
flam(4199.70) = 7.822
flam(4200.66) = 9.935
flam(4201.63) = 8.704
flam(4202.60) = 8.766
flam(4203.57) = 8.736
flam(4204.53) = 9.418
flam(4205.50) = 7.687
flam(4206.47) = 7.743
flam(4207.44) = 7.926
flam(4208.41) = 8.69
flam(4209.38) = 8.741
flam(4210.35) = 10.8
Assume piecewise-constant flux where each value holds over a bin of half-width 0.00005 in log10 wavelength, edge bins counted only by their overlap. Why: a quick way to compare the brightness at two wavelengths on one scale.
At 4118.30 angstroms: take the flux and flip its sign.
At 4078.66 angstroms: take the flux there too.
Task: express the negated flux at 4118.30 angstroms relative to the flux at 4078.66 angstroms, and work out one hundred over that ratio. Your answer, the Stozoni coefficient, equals -78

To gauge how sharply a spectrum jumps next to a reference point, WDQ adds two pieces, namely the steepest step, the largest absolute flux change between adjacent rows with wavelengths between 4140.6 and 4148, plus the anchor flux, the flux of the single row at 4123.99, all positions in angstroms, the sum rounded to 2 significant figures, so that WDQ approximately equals 9.4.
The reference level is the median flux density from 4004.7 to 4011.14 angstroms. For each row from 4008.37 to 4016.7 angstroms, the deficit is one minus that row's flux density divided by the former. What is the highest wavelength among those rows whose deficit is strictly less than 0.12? 4016.22 angstroms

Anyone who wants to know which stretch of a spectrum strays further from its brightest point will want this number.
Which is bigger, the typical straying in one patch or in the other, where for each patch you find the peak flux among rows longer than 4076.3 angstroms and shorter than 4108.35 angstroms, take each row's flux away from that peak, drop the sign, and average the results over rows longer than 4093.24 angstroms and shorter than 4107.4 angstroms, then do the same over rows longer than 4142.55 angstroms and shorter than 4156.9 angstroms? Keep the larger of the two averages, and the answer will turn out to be 4.2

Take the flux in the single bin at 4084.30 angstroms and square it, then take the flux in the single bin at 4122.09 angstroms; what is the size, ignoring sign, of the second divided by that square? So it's 0.127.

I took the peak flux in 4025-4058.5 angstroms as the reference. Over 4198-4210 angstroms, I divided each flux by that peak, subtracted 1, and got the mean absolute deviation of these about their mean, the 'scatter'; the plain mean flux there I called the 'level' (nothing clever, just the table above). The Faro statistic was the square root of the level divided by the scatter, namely 12.6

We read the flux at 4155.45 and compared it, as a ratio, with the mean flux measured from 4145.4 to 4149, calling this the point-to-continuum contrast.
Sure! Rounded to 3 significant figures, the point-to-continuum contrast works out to 1.07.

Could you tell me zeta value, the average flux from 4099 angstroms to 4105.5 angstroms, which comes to 5.2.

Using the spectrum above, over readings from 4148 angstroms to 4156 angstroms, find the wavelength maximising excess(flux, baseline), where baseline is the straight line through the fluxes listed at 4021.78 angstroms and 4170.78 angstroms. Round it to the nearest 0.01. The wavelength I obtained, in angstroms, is 4153.53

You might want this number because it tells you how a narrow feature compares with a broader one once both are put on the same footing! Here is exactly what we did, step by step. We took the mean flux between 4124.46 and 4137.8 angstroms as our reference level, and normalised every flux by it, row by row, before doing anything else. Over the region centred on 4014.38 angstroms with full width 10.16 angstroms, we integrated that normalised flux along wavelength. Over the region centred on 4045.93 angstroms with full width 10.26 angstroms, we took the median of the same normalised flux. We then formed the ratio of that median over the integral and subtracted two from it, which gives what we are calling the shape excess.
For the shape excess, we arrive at -1.92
